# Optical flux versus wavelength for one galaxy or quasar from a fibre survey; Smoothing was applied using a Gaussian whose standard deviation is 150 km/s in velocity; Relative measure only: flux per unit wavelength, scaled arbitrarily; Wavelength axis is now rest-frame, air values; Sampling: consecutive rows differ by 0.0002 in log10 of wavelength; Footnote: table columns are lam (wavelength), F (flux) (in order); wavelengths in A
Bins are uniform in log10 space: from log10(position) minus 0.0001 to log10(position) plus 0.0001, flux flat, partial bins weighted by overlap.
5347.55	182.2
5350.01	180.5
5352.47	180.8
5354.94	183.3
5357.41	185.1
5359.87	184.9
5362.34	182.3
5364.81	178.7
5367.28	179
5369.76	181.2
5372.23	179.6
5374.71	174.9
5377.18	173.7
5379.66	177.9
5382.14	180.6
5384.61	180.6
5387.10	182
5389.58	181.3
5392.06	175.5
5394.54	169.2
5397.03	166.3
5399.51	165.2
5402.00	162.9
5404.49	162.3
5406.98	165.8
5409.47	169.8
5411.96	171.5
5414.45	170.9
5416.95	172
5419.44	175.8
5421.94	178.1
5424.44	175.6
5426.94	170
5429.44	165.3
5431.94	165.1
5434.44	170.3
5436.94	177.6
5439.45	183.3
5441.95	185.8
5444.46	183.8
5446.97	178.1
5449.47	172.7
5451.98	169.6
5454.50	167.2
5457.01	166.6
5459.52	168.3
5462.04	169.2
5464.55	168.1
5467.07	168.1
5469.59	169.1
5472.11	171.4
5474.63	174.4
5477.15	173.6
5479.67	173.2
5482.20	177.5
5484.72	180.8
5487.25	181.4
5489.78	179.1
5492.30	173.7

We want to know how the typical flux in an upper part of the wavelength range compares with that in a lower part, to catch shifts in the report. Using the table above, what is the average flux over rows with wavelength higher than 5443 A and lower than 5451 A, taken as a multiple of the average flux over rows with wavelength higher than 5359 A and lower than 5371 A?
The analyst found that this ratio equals 0.98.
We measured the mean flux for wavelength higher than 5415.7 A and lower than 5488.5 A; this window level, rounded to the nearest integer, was 174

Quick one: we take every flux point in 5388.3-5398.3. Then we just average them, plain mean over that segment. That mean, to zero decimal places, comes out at 173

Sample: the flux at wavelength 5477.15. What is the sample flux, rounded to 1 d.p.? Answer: 173.6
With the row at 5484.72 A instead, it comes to 180.8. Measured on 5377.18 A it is 173.7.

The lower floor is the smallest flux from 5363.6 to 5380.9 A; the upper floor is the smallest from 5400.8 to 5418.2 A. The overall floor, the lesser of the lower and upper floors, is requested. 162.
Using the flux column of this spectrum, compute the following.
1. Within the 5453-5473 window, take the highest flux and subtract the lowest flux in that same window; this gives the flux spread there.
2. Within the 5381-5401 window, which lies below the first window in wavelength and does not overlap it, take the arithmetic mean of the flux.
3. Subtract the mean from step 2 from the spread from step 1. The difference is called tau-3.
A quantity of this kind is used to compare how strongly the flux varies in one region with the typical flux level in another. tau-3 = -170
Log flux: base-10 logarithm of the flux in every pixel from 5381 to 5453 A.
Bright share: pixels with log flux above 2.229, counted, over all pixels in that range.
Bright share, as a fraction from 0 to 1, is 0.72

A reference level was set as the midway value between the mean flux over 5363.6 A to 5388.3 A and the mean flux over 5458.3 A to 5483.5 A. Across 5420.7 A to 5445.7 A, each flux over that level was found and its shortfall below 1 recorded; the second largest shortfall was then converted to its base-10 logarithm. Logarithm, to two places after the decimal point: -1.25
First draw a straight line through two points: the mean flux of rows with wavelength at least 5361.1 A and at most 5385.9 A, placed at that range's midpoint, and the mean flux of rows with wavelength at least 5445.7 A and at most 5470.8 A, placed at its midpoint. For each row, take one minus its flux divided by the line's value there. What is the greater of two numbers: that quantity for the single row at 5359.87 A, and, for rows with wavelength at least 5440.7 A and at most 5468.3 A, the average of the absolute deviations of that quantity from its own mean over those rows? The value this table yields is 0.029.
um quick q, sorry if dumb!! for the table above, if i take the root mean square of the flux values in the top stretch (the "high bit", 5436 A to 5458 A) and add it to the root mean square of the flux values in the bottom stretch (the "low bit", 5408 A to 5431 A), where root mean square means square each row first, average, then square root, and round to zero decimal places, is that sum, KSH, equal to 348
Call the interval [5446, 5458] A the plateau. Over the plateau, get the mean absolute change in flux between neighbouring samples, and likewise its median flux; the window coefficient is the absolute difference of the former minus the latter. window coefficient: 167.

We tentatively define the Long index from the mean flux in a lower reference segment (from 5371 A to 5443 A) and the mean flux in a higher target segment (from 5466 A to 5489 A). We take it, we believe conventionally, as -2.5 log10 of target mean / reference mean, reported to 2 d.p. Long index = -0.01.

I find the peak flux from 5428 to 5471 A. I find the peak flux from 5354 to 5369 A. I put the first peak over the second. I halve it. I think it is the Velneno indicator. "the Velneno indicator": 0.502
